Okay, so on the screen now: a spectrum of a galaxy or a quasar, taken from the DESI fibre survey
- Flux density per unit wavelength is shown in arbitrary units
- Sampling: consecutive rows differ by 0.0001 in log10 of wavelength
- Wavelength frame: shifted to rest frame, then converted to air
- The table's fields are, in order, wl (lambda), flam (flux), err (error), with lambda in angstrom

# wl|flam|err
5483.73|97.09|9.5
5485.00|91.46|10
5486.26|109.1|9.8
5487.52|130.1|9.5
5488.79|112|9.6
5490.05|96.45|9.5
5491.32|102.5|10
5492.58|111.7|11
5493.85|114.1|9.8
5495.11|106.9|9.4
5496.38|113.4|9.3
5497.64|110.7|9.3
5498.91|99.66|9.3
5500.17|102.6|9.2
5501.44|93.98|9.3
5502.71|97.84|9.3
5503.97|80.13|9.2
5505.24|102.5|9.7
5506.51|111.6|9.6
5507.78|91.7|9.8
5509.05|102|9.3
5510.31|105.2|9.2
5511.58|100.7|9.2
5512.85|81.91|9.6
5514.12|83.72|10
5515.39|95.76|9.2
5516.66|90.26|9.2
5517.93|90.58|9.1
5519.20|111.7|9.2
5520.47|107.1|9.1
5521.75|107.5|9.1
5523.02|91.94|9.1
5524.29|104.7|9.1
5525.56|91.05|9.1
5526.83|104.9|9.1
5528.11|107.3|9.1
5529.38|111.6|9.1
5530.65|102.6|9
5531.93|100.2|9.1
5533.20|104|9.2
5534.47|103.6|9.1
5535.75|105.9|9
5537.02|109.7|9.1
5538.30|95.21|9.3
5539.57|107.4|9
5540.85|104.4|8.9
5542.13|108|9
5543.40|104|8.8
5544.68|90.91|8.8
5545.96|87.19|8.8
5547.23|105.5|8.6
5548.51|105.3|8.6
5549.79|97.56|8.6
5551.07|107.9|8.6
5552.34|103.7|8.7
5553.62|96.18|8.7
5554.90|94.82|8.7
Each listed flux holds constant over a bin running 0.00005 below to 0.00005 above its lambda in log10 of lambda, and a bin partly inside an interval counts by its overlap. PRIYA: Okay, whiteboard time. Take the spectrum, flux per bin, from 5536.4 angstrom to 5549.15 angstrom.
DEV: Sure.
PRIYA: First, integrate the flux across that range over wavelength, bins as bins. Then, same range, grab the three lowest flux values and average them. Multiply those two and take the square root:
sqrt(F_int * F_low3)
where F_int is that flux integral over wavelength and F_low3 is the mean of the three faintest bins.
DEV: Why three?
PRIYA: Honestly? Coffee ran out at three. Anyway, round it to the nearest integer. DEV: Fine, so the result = 344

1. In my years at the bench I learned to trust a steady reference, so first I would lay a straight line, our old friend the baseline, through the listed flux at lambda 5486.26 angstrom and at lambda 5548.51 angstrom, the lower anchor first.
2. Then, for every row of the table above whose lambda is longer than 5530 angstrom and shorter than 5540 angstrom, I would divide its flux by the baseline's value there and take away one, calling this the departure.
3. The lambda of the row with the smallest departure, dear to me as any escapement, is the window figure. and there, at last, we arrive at 5538.30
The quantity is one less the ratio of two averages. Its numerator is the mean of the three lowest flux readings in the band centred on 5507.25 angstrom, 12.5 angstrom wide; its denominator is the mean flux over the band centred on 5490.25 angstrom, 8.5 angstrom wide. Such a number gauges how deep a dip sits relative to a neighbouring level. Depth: 0.24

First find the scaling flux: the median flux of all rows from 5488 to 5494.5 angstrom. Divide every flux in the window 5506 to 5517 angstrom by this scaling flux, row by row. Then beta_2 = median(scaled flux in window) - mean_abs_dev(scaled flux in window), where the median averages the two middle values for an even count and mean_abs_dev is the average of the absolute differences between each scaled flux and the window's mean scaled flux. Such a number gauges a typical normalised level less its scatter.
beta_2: 0.79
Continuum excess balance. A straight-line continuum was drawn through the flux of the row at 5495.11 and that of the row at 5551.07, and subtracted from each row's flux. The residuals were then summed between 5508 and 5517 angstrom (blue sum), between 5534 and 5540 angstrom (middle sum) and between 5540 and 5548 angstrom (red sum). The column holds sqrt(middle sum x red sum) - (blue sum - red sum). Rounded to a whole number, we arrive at 72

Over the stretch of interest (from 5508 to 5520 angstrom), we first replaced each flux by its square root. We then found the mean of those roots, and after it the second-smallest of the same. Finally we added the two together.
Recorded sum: 18.9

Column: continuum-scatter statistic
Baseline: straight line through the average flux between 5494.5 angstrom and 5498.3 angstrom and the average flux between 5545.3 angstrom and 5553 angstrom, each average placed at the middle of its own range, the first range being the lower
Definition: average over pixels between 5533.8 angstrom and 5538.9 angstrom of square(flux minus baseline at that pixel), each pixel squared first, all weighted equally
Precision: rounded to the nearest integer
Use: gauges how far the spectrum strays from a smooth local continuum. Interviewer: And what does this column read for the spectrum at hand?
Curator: 27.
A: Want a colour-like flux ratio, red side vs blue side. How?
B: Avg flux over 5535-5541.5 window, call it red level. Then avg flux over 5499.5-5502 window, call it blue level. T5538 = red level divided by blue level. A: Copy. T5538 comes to 1.06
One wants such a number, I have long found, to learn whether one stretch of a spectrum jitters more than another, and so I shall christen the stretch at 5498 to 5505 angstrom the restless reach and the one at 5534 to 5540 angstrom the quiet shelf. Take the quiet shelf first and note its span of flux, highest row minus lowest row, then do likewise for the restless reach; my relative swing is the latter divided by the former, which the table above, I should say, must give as 1.55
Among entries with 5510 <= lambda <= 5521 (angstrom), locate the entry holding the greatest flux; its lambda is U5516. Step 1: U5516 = 5519.20 angstrom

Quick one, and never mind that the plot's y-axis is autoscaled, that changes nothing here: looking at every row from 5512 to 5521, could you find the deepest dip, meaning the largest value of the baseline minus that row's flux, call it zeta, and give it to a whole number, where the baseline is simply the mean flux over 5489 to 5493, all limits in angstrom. 22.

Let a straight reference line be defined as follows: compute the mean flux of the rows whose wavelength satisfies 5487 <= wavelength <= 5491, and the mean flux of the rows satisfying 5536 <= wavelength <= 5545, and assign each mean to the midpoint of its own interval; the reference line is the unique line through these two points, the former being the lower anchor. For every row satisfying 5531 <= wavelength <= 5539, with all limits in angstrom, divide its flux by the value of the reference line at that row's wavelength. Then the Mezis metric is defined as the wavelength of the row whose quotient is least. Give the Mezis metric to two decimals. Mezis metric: 5538.30 angstrom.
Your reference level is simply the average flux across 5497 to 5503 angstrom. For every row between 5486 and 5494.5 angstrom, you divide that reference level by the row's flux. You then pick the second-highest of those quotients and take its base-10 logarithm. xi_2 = -0.01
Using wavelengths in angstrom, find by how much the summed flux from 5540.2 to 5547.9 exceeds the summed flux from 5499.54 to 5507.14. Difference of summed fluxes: 11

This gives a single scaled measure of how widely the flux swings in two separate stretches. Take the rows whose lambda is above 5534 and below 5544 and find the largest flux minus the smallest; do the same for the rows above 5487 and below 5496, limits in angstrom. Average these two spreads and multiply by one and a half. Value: 36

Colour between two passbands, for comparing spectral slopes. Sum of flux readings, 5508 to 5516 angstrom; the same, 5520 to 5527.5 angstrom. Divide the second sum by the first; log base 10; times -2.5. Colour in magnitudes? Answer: -0.07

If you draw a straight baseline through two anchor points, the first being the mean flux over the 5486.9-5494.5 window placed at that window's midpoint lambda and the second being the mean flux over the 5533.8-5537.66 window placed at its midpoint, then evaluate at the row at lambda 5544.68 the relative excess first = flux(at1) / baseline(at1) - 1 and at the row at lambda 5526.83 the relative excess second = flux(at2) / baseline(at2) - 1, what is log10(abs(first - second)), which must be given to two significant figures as -0.94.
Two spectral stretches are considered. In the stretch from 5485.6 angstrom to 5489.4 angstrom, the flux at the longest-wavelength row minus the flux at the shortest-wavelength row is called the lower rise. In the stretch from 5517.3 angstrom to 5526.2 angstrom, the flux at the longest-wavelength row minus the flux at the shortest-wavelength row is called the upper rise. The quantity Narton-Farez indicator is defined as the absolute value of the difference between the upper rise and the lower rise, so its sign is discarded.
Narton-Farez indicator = 2.4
